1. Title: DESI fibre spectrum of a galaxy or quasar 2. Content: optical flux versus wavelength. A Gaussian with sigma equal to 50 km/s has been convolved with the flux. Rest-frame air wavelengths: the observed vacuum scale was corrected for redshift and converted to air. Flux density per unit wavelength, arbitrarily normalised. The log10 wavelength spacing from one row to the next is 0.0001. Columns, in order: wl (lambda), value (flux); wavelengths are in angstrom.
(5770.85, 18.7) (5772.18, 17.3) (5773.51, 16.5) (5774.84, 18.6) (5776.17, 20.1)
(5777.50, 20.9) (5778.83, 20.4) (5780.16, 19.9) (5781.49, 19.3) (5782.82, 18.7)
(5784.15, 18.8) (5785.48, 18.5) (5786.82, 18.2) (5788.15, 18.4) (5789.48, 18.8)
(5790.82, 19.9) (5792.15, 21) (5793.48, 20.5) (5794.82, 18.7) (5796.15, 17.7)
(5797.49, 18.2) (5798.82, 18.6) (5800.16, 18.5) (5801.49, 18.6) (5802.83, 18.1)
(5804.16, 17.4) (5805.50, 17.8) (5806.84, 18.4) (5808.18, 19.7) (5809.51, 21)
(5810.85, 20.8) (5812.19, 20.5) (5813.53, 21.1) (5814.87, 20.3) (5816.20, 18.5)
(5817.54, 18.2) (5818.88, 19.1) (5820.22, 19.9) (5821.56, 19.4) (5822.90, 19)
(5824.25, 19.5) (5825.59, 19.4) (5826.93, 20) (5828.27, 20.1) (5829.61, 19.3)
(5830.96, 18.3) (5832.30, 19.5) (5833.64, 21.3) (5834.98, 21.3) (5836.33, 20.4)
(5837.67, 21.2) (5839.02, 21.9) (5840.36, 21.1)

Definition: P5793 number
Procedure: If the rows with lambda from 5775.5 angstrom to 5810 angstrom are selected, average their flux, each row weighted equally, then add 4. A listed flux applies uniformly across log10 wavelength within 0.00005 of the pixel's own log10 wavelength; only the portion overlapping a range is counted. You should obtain 23.1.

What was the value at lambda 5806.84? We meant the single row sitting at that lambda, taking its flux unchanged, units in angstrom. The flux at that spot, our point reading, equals 18.4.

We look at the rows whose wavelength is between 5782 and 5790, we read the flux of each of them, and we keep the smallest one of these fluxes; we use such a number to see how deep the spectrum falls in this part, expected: 18.2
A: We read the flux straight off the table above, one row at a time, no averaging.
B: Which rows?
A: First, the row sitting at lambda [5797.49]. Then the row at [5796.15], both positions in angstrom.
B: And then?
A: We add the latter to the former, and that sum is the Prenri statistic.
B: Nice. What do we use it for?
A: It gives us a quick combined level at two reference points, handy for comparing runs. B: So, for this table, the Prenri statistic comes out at 36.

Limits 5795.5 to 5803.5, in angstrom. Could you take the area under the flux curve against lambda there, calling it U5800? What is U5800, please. 146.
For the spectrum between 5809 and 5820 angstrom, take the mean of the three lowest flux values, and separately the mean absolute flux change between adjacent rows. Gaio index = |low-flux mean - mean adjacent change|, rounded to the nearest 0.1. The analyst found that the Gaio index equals 17.9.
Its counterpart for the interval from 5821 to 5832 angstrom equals 18.4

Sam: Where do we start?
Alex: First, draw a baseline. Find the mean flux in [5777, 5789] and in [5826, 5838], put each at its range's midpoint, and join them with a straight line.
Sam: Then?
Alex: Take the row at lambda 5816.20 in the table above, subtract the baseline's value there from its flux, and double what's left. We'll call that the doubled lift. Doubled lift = -2.7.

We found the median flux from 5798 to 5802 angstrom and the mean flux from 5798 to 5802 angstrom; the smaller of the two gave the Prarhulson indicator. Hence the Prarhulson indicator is 18.6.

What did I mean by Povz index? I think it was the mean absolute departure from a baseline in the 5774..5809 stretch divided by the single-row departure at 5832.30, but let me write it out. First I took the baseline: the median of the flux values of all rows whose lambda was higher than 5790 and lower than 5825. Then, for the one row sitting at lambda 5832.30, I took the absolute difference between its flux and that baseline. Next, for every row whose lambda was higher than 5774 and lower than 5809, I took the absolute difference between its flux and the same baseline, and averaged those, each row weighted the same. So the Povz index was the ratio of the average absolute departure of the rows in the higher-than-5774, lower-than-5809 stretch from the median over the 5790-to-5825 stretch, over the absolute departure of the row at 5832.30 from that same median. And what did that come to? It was 1.9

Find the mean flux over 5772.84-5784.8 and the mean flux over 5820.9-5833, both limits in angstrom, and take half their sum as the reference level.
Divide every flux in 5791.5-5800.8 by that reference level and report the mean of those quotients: 0.985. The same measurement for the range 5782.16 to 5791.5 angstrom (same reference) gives 0.971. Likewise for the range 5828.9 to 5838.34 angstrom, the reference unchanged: 1.045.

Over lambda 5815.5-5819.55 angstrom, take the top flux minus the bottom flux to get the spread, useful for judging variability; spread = 0.90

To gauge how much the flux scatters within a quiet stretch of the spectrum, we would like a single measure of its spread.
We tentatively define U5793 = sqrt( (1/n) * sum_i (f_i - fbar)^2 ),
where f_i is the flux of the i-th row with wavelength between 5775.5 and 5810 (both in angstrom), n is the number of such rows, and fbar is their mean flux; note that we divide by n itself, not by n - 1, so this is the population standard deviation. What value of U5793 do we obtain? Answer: 1.05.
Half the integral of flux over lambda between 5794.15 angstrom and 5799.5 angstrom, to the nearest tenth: 48.9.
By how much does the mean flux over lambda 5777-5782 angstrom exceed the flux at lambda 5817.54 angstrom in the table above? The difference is 1.9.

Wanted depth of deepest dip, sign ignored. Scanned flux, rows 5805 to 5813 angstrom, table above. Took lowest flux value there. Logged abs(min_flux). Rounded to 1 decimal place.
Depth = 17.8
